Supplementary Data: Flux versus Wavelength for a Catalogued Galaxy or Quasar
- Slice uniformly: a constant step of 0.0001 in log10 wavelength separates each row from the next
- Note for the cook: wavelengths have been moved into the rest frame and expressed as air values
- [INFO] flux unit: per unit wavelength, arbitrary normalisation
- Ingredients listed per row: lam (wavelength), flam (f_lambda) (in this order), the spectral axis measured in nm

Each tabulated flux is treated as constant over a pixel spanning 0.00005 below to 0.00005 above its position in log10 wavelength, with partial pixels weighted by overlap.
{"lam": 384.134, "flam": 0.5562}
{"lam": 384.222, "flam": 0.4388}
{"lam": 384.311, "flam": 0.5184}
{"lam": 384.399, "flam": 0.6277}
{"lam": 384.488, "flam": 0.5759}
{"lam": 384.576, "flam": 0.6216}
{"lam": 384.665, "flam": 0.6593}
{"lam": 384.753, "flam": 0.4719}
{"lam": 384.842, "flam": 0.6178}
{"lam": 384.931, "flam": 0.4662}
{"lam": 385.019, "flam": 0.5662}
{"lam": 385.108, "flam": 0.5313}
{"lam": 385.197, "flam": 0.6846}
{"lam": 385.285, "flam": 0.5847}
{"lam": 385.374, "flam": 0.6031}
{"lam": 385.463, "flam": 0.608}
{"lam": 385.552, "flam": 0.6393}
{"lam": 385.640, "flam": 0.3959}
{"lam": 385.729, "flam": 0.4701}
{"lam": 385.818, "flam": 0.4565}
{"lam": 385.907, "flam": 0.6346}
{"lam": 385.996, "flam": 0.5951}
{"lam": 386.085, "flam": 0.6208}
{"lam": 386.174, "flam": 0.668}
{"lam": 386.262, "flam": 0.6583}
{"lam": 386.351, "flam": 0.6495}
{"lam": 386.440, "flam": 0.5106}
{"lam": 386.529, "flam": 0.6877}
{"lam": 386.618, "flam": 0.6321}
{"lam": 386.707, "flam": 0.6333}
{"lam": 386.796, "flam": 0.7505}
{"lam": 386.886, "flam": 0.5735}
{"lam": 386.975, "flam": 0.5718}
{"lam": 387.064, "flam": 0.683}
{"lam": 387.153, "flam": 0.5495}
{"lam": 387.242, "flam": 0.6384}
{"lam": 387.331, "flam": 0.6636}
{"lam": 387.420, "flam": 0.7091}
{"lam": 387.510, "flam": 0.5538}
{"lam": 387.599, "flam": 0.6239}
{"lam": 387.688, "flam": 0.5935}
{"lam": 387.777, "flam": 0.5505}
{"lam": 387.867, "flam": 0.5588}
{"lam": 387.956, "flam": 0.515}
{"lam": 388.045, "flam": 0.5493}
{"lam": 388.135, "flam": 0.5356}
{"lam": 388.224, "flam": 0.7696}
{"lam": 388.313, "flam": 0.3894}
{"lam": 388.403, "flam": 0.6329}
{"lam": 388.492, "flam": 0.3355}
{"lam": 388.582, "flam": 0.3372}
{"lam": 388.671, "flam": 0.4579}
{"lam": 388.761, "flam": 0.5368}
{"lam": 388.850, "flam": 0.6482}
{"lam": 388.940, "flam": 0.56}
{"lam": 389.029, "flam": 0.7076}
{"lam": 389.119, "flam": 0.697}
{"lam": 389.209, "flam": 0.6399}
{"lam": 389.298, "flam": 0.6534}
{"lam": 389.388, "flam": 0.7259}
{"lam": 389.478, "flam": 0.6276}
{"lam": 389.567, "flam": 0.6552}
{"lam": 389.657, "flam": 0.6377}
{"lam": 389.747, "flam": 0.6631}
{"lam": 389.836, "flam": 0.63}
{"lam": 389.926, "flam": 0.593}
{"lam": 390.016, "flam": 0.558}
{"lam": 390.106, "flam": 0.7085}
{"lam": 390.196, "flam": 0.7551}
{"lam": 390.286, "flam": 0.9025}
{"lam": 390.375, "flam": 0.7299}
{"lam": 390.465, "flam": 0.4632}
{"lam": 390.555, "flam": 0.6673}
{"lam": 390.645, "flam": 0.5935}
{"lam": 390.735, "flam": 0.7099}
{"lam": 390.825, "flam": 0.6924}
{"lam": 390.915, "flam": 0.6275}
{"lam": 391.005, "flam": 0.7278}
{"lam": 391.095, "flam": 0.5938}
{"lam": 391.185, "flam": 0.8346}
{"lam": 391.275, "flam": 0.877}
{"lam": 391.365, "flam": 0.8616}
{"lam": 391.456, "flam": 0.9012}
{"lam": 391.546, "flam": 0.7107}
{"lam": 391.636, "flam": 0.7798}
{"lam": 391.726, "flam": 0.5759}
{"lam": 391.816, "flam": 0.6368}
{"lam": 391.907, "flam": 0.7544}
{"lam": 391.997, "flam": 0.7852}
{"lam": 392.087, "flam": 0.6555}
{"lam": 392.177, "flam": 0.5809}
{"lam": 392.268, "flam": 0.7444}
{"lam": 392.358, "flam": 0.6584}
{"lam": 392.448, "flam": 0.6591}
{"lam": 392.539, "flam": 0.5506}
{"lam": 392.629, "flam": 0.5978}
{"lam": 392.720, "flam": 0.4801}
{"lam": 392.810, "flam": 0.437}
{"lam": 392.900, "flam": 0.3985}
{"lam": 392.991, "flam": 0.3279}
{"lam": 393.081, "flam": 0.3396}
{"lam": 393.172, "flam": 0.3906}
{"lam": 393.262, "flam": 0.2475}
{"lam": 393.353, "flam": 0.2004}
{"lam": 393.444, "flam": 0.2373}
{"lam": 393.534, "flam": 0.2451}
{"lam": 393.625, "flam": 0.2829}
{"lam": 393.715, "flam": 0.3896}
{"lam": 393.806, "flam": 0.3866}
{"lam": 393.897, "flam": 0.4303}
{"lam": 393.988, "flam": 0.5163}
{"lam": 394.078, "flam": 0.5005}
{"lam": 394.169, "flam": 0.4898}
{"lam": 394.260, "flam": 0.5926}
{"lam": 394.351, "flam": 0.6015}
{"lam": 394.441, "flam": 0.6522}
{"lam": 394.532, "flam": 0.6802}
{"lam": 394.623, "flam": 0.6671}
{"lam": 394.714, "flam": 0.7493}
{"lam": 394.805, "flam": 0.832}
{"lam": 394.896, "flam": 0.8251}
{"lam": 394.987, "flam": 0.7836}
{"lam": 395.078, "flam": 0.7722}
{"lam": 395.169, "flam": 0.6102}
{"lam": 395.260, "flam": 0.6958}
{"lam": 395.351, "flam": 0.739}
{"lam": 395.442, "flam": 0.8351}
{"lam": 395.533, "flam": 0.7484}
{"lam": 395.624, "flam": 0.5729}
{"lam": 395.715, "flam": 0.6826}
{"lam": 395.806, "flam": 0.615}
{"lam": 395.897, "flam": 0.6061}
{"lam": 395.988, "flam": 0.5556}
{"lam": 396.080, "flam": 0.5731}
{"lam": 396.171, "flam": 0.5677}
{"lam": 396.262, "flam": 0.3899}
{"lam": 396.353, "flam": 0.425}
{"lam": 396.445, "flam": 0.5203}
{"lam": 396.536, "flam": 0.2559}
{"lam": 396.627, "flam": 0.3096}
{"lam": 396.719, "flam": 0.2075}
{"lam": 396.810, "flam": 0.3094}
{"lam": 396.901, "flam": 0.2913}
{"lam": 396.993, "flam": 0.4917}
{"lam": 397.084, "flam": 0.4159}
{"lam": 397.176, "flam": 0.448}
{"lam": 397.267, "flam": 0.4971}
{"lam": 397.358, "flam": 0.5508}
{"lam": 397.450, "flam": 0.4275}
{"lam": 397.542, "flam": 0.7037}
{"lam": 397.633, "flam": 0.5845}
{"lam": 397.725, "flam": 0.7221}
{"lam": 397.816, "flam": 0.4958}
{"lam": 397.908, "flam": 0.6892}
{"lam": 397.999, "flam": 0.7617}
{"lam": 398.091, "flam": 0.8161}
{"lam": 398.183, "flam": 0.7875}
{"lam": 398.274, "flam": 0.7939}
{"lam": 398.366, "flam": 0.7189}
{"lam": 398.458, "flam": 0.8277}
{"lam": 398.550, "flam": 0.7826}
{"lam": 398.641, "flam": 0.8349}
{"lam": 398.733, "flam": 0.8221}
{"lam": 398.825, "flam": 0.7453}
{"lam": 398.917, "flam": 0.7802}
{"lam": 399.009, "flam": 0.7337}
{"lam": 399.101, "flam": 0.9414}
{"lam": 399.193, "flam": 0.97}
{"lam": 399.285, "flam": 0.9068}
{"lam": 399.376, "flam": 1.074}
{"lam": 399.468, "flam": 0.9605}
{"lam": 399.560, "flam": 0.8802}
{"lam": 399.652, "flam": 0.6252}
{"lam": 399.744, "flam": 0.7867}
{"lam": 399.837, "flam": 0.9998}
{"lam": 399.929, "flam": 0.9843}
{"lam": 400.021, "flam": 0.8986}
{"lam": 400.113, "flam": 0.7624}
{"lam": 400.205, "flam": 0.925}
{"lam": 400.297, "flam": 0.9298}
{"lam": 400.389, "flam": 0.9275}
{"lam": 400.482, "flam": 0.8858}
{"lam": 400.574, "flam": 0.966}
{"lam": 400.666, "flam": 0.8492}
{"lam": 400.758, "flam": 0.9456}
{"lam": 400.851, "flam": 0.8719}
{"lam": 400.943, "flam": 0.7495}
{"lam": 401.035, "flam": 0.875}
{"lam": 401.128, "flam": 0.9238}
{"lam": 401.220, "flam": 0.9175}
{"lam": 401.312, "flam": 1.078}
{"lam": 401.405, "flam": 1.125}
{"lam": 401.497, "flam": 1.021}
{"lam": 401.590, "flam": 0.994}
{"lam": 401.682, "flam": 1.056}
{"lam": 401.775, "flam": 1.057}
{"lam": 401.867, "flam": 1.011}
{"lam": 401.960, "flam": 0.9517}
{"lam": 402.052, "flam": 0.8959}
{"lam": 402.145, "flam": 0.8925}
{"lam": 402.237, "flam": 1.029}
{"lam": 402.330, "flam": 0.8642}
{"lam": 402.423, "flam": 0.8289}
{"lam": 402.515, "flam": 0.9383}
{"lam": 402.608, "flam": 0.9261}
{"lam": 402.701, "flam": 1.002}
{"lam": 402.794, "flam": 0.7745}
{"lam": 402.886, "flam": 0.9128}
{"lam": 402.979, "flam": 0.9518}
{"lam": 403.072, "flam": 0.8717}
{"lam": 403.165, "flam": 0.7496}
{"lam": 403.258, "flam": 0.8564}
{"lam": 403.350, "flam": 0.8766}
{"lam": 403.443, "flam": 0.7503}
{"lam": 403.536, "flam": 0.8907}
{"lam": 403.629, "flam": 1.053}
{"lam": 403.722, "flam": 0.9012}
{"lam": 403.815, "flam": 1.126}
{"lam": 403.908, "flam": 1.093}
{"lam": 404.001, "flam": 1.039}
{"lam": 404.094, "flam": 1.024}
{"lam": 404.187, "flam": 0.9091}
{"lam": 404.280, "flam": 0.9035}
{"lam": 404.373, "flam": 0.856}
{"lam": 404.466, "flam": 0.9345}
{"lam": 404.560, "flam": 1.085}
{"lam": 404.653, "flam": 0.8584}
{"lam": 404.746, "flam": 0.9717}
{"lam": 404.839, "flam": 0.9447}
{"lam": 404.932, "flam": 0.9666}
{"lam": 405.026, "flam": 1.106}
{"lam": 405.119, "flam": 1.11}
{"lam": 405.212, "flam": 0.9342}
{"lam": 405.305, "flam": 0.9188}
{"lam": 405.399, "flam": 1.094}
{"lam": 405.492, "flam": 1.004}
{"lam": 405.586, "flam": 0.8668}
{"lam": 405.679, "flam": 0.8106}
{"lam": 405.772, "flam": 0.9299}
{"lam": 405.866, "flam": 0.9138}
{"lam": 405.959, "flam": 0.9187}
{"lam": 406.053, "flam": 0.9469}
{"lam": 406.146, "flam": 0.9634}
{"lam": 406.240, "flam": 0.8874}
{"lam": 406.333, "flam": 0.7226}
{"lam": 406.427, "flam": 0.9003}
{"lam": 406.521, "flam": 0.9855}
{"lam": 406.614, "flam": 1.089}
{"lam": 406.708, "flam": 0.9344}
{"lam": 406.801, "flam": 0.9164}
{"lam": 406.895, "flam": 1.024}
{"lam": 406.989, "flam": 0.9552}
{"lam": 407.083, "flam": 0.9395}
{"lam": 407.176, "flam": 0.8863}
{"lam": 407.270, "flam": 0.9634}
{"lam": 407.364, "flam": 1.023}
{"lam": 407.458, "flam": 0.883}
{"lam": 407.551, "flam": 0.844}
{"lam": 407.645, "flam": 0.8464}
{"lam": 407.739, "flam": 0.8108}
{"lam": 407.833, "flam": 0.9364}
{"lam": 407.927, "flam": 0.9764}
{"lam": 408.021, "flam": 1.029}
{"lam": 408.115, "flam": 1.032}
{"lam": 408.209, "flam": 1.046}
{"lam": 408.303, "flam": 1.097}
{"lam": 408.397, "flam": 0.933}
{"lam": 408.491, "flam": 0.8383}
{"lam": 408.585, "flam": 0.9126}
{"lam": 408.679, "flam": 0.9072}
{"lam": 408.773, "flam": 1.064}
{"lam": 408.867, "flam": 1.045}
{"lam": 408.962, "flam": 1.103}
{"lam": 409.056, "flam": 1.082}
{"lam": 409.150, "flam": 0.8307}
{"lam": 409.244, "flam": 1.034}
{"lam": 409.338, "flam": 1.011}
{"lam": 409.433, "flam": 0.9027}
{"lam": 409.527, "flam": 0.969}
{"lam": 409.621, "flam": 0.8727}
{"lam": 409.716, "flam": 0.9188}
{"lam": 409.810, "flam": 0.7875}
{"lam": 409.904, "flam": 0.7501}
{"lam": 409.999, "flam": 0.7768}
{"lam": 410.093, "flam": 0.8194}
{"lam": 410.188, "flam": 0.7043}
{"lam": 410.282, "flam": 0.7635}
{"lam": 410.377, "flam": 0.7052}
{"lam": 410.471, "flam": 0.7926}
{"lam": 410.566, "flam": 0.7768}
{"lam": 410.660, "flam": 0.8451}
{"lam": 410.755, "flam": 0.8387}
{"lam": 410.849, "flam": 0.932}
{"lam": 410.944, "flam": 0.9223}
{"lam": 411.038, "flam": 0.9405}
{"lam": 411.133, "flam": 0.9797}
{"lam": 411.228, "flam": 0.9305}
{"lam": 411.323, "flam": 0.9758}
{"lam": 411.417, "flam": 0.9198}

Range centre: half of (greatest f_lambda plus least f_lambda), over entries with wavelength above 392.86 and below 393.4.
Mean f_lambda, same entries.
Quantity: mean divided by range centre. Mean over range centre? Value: 1.06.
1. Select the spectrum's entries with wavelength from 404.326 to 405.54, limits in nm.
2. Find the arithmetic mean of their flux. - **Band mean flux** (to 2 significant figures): 0.98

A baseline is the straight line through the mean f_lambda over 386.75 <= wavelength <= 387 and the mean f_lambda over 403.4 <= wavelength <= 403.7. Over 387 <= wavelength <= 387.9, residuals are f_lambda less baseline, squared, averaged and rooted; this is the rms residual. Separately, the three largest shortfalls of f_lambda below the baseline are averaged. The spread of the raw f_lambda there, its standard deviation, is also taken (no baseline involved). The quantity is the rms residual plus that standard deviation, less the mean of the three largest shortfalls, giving 0.03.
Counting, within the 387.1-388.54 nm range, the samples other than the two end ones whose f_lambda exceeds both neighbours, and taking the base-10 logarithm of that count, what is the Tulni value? 0.78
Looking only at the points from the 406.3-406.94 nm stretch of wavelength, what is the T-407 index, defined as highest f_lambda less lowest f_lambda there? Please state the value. 0.37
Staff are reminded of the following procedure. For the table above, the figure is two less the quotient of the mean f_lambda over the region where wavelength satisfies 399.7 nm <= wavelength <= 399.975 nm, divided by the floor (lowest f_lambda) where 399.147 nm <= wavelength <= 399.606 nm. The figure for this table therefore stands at 0.95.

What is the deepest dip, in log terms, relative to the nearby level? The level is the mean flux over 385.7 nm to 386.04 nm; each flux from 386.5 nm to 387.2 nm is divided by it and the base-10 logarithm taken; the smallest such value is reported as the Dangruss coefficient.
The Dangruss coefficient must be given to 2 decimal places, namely 0.01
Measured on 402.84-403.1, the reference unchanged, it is 0.21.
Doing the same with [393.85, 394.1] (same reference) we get -0.10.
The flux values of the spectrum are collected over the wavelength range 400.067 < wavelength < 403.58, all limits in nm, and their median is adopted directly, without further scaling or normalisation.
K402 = 0.92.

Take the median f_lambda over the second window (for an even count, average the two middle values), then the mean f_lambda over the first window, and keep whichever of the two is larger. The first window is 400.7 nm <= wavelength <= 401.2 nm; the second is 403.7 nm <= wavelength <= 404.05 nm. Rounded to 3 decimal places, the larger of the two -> 1.066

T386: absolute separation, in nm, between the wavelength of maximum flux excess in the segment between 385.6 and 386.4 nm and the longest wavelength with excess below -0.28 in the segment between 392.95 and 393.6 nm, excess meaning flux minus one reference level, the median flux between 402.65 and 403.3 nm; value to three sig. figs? 7.36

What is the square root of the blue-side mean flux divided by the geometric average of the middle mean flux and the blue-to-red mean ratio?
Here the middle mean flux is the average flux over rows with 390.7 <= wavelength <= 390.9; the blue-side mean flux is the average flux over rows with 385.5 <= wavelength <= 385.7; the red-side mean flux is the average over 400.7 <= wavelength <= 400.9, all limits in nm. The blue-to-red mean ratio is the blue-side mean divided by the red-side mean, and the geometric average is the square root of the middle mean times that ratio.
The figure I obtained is 0.91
